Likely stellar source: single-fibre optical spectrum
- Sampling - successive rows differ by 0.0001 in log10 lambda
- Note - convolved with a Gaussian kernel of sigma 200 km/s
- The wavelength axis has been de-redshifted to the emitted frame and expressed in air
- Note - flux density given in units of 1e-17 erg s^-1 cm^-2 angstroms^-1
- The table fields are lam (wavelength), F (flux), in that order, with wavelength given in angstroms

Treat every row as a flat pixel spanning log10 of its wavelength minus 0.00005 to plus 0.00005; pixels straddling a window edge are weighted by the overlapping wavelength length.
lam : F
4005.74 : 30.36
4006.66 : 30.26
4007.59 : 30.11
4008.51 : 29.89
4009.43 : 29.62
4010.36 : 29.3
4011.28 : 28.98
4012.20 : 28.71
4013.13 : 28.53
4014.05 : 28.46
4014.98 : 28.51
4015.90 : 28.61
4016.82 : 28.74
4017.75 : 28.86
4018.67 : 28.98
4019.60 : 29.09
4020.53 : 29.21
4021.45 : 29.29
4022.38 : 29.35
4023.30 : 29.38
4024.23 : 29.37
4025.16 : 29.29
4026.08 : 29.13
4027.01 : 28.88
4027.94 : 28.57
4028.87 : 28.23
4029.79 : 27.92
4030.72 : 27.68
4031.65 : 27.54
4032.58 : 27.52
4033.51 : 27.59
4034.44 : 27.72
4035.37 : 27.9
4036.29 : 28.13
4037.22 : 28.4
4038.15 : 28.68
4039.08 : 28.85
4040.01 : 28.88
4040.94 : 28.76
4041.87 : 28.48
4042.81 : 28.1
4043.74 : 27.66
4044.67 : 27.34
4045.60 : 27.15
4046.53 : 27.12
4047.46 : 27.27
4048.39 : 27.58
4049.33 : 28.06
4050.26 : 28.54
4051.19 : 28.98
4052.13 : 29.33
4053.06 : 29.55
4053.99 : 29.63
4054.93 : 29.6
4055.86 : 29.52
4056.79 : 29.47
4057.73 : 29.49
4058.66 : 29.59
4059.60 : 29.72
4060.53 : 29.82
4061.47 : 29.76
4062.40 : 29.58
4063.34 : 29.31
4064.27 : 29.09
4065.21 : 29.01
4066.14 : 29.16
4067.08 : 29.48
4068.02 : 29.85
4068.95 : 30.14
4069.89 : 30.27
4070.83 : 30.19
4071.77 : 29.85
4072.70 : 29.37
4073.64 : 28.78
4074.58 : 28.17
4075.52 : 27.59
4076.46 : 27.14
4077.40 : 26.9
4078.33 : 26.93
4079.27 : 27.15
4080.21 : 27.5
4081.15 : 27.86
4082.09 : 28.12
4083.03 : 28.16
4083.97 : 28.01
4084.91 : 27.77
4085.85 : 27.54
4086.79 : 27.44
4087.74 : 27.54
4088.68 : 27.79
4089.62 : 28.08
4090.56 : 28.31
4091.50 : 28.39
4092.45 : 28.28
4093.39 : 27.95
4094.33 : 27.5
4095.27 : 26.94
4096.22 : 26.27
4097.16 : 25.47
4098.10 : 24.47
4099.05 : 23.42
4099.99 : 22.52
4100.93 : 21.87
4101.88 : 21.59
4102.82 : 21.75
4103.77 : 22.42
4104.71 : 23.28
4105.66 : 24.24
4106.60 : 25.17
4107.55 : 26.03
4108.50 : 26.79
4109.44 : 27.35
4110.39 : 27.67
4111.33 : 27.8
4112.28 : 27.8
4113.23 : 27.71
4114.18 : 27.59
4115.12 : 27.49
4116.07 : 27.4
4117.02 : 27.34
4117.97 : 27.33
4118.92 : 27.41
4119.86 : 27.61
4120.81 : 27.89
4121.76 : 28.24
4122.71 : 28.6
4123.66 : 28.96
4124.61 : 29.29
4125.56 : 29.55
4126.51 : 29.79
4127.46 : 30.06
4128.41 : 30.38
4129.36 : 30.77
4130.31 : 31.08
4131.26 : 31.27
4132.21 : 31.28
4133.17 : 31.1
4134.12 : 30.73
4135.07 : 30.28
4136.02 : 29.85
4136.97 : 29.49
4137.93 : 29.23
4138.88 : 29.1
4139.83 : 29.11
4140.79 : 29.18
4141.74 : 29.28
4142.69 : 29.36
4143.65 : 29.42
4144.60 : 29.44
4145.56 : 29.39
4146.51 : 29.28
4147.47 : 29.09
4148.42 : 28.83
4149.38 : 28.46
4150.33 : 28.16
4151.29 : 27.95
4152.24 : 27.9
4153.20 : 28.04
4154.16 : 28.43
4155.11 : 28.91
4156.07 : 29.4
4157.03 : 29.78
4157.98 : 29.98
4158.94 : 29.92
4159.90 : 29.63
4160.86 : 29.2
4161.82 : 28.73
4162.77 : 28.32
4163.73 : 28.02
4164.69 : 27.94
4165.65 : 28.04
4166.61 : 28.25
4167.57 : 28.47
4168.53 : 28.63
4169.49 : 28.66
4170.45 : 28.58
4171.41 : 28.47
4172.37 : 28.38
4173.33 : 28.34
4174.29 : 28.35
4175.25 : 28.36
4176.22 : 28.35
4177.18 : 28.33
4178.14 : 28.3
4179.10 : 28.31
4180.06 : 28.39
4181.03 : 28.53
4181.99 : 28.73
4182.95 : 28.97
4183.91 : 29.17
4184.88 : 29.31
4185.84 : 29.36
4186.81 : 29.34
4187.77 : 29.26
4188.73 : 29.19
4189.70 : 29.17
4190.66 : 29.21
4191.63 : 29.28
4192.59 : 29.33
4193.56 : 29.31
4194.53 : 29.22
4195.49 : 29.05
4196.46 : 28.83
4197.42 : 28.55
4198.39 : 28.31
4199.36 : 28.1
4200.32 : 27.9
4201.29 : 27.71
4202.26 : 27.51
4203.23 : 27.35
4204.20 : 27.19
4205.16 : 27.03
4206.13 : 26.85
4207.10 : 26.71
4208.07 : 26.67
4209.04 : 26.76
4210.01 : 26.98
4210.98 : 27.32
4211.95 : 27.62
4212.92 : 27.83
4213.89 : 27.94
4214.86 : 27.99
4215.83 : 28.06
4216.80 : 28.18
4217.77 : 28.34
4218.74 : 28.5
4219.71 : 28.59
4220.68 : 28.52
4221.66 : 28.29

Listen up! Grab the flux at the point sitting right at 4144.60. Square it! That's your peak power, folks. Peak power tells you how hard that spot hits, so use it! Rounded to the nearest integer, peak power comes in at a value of 867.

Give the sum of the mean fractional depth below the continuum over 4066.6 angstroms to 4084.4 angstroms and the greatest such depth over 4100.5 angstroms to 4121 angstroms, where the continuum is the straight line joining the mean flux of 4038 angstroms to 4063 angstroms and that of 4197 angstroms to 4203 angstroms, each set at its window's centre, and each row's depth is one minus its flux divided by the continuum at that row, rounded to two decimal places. 0.25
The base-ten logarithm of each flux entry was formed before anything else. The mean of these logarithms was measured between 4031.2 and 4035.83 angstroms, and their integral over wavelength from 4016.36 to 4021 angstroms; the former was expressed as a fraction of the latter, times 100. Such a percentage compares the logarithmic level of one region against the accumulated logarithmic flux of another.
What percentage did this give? 21.3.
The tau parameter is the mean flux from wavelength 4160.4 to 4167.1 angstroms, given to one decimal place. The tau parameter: 28.4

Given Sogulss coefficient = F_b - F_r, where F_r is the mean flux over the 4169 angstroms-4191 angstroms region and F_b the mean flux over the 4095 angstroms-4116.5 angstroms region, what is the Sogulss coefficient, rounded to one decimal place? -3.4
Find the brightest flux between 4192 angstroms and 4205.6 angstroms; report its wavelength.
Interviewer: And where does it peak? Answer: 4192.59 angstroms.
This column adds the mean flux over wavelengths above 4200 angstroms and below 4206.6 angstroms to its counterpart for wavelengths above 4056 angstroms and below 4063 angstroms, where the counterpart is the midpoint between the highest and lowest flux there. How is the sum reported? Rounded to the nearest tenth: 57.0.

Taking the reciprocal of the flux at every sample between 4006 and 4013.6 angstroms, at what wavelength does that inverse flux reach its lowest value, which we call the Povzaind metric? 4006.66 angstroms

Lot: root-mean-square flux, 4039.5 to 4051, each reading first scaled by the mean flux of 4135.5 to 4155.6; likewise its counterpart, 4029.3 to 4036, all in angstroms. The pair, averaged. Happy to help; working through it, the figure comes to 0.961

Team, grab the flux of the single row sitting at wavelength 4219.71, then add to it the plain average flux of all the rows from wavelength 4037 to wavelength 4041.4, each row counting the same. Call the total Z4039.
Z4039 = 57.3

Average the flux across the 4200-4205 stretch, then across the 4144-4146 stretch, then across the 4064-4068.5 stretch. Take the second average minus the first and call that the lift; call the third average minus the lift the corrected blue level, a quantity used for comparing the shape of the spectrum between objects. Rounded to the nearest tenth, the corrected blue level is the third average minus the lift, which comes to 27.4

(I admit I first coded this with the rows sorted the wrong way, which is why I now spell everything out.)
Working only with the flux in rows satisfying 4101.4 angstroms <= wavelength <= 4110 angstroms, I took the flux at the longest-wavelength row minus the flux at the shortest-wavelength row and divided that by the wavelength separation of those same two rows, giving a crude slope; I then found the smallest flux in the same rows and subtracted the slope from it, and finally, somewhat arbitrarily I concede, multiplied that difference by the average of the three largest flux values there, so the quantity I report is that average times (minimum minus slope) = 557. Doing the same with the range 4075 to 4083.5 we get 752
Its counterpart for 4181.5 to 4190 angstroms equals 841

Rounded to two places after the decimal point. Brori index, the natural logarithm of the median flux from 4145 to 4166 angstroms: 3.36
